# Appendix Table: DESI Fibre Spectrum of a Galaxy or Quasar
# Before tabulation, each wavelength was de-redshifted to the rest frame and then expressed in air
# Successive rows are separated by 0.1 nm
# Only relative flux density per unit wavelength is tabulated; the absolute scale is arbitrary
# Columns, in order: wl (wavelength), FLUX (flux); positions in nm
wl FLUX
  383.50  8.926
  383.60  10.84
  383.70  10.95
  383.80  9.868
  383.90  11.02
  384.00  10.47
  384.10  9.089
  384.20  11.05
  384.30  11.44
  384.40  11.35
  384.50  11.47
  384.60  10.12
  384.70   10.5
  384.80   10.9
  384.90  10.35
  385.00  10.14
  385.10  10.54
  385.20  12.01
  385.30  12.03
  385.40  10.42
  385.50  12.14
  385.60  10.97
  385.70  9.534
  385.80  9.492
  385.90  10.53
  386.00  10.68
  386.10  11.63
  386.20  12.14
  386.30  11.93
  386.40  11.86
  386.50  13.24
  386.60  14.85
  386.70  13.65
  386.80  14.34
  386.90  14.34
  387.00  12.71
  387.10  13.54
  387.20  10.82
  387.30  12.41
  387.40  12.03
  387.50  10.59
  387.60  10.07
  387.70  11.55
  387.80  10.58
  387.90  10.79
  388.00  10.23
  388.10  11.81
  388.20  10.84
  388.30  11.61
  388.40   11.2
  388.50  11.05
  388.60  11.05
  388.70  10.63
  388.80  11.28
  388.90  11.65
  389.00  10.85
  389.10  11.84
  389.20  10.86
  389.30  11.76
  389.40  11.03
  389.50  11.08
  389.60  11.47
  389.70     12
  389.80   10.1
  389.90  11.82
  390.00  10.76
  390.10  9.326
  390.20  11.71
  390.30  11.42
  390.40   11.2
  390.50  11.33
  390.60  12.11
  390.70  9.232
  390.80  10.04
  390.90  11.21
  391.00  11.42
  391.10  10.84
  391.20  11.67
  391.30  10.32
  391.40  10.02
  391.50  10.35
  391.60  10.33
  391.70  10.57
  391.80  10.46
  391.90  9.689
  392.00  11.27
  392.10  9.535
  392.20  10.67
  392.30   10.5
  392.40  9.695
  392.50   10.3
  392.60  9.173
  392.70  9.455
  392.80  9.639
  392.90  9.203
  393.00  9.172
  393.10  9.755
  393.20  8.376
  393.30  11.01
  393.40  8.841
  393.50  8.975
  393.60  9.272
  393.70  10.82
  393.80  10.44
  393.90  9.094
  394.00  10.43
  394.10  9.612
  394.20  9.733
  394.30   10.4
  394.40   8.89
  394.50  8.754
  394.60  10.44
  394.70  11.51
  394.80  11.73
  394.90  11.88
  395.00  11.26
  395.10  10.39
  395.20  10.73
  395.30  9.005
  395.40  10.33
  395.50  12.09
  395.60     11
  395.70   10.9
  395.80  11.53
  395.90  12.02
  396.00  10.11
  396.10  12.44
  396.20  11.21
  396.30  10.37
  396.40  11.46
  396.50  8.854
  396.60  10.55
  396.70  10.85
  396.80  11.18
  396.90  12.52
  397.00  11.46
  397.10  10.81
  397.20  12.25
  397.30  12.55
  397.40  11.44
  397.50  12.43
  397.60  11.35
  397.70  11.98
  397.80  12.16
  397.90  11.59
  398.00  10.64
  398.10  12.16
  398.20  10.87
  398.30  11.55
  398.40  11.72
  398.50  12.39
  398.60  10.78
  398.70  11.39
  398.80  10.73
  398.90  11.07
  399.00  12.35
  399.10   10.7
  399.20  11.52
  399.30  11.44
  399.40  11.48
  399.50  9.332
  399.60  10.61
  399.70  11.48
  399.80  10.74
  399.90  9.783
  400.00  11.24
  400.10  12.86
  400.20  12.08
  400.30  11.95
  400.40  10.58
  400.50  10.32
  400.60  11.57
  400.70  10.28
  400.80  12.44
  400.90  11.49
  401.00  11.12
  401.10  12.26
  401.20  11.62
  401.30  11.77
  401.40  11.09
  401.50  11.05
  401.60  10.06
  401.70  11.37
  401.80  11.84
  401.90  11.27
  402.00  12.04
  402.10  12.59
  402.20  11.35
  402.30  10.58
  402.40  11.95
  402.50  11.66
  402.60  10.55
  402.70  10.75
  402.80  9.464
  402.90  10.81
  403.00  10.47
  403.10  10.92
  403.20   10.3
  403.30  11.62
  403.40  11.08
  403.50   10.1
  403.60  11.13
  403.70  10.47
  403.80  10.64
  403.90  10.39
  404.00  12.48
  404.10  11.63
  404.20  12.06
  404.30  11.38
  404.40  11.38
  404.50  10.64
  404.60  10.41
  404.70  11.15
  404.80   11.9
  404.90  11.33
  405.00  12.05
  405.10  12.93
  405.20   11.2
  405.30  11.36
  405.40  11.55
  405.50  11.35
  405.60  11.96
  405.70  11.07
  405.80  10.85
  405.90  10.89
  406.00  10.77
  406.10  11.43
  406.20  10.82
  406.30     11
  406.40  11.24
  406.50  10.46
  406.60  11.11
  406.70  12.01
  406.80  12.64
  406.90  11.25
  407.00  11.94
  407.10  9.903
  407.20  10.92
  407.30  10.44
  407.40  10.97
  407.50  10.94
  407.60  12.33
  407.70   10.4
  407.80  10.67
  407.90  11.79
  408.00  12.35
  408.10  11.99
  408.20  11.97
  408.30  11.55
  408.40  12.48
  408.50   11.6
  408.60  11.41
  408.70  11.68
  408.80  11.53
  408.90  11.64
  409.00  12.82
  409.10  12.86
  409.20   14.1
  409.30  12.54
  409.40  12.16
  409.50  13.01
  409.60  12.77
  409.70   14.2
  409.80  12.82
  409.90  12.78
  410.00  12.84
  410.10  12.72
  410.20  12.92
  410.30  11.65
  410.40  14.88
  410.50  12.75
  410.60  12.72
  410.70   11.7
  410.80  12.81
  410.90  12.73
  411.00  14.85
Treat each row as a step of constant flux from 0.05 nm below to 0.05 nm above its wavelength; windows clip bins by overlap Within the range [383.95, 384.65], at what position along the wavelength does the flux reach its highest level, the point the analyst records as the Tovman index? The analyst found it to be 384.50 nm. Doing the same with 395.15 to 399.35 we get 397.30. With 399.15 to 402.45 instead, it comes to 400.10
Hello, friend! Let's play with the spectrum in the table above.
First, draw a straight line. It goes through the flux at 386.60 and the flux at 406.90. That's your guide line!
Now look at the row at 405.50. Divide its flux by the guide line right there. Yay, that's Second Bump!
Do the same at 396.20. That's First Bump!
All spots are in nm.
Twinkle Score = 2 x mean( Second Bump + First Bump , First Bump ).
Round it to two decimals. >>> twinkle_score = 2.69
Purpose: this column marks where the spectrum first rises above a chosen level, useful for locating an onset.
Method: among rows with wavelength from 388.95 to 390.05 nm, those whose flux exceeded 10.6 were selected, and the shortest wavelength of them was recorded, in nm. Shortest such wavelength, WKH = 389.00 nm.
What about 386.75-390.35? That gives 386.80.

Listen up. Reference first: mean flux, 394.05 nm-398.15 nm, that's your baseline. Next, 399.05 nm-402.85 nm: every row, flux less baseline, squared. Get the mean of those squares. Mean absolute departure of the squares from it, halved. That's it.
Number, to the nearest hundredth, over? 0.33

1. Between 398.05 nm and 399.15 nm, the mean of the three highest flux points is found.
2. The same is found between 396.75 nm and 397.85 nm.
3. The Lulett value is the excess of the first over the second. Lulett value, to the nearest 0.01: -0.20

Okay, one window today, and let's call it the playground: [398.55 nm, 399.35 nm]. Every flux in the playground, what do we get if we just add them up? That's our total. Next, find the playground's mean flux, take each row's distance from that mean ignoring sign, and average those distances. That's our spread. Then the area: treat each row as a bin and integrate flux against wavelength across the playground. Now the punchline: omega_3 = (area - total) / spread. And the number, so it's -189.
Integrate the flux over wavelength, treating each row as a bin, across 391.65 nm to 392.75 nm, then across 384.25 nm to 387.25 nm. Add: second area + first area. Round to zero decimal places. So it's 46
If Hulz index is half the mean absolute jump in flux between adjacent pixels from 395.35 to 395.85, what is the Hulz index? 0.45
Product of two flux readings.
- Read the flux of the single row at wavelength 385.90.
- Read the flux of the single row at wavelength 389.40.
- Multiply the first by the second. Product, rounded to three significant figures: 116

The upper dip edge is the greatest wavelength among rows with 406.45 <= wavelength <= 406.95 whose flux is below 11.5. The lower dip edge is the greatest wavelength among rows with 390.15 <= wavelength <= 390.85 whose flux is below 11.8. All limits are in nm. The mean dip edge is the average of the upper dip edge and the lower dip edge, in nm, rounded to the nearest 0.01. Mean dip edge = 398.85 nm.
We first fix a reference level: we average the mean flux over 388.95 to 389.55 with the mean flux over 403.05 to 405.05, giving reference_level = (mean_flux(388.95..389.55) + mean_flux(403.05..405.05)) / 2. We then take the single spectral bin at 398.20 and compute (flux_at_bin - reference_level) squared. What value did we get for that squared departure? 0.11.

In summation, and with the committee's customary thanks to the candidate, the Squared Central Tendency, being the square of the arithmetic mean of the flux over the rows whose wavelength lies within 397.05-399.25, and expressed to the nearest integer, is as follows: 134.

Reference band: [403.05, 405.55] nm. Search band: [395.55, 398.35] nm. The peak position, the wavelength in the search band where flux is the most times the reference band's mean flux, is 397.30 nm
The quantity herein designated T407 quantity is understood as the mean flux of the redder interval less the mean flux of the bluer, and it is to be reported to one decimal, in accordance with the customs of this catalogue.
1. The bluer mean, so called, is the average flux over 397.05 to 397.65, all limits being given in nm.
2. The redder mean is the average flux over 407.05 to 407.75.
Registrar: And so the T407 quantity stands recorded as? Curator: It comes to -1.0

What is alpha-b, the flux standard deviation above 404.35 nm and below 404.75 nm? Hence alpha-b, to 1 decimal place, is 0.4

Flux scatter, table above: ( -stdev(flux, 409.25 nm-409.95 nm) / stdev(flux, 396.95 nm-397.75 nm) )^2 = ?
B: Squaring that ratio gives 1.1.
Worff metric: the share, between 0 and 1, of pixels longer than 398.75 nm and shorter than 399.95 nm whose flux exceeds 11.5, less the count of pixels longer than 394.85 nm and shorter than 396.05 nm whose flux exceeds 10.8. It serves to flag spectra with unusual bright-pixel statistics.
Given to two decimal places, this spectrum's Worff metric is -6.83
